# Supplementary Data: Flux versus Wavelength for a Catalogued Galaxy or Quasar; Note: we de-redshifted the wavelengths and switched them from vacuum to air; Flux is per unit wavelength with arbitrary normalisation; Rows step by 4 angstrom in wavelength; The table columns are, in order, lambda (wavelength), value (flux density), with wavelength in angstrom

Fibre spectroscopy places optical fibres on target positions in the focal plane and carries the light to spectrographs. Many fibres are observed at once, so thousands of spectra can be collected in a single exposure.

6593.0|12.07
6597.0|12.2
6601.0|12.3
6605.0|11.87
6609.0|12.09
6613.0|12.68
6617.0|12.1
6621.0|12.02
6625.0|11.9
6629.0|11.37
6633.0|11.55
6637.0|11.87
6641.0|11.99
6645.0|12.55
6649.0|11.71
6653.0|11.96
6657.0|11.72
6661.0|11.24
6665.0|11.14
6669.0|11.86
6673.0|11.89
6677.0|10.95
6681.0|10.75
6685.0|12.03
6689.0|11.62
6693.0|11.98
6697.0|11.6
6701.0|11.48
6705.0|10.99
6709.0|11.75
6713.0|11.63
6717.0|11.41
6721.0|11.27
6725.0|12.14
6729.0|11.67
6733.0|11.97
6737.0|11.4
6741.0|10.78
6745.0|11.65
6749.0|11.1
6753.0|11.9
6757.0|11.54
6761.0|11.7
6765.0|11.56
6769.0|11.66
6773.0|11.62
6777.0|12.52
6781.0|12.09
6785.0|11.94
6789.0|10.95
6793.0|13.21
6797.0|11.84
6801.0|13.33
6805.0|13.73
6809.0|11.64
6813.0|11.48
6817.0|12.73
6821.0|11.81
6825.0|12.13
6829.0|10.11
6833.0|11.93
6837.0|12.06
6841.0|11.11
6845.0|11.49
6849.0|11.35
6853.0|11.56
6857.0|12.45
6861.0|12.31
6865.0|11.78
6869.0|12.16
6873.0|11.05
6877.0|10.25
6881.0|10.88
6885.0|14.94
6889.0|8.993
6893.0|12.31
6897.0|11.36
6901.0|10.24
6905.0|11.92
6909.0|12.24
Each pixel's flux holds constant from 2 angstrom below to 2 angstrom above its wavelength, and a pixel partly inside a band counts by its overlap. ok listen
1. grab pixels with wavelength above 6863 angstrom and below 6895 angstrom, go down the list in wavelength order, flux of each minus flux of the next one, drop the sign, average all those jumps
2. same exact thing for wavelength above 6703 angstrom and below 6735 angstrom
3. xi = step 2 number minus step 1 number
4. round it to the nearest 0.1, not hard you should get -1.9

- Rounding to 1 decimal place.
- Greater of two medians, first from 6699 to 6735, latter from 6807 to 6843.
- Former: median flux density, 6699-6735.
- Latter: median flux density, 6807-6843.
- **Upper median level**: 11.8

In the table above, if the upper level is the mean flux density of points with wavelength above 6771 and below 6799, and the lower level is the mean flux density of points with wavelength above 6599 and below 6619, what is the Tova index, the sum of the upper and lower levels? 24.2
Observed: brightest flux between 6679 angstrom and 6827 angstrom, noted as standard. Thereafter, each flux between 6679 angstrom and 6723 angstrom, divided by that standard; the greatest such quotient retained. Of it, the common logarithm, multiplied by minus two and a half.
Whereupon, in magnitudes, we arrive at 0.14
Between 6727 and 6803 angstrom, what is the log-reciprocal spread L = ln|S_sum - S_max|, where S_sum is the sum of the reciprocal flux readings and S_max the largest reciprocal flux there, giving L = 0.419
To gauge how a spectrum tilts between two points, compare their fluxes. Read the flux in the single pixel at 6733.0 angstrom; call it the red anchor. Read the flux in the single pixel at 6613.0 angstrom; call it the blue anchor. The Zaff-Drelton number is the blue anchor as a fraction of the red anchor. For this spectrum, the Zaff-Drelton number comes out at 1.06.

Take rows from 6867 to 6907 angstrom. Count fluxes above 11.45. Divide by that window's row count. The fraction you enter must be 0.40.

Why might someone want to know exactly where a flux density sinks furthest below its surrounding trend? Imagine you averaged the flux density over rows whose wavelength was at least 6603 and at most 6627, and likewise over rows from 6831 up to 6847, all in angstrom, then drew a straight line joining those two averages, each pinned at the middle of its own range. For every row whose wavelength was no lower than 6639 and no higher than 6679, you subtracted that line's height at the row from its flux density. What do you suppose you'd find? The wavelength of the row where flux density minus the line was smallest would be 6677.0 angstrom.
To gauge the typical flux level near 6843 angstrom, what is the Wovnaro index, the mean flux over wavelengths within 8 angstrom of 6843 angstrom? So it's 11.5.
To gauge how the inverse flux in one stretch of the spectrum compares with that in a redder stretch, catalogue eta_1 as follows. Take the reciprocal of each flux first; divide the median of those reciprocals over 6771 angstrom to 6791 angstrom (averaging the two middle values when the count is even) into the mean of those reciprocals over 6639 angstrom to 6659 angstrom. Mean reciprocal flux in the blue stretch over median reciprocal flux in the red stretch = 1.00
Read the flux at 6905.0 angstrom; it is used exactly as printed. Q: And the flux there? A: 11.92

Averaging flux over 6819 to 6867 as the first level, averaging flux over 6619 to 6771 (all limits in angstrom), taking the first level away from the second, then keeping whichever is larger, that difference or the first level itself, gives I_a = 11.7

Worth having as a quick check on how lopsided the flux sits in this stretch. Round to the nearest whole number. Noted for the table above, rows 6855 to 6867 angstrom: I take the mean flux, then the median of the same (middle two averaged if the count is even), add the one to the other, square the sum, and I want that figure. 600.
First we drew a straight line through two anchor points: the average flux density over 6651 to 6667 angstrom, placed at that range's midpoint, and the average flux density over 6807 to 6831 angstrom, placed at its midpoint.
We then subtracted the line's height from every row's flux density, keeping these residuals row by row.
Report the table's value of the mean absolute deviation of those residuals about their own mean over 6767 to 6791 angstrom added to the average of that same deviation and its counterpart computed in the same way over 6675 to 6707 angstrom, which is 0.77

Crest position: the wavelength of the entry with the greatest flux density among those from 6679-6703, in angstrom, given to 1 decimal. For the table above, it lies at 6685.0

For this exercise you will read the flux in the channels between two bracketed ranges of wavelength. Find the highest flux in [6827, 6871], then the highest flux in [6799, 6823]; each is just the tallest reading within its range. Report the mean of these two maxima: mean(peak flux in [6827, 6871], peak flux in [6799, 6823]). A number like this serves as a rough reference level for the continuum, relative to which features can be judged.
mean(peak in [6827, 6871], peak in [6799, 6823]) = 13.1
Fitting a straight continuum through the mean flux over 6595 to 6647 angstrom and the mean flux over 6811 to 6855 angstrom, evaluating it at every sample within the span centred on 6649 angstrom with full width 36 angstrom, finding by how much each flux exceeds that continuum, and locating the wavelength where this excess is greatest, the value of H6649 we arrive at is 6645.0 angstrom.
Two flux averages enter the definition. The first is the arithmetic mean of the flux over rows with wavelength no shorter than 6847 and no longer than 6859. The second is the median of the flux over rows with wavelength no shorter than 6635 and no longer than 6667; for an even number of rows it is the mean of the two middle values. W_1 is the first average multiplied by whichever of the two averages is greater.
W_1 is 139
